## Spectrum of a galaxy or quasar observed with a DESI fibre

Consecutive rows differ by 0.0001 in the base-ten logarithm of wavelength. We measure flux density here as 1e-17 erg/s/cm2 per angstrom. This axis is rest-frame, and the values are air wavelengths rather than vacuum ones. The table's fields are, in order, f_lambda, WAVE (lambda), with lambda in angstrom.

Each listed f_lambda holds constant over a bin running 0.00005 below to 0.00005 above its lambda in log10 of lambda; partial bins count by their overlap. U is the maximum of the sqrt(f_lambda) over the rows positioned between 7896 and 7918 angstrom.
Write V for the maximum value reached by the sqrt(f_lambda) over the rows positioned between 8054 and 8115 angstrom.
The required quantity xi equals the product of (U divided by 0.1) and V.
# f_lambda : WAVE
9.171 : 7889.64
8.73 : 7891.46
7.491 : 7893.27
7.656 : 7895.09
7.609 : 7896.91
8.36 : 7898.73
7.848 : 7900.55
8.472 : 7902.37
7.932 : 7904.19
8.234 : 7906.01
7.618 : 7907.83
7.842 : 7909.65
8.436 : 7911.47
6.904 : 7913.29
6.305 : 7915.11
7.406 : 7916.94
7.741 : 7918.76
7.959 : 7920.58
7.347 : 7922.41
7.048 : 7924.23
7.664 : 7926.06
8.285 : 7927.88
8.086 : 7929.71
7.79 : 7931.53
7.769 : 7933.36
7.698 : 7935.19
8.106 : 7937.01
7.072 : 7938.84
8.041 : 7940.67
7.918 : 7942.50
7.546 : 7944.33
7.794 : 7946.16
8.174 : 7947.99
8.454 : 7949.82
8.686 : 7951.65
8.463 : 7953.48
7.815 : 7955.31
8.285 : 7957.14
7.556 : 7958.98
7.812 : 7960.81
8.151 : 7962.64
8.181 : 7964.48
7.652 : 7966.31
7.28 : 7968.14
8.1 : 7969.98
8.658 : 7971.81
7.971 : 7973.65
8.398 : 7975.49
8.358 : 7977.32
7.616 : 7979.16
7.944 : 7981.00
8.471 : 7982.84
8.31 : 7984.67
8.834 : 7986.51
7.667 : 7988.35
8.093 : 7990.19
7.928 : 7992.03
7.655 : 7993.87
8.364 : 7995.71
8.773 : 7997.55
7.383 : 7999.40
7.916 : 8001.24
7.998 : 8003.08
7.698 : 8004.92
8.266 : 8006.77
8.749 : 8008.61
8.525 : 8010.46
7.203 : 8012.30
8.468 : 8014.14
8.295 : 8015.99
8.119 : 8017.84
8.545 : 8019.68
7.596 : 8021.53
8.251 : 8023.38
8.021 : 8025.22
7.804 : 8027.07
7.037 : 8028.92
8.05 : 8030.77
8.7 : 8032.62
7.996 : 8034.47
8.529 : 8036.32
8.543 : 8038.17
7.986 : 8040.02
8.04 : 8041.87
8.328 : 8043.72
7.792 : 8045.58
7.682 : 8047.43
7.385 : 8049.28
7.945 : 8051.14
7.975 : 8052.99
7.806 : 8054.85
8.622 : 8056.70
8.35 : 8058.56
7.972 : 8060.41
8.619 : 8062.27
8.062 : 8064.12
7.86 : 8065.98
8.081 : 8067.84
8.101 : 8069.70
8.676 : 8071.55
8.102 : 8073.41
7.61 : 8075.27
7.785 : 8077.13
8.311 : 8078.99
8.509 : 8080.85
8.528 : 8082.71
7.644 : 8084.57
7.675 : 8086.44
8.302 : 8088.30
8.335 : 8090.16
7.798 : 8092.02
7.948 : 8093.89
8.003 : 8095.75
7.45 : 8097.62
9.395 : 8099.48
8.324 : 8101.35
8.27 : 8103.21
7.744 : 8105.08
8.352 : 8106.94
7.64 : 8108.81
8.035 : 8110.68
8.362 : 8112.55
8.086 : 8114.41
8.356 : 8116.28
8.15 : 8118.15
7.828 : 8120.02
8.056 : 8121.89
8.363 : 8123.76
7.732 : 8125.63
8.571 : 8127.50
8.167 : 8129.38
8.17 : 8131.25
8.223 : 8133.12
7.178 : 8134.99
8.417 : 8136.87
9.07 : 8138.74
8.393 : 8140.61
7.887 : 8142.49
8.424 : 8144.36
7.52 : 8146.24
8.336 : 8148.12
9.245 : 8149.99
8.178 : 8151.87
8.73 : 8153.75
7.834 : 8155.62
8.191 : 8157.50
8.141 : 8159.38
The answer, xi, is 89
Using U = 2.91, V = 3.07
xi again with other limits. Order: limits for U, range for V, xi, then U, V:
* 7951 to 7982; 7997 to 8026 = 87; 2.95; 2.96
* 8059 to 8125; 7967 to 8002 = 91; 3.07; 2.97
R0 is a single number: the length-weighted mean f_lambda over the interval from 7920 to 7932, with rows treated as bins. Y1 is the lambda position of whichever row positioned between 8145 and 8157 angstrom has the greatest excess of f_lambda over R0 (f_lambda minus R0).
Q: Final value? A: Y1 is 8149.99 angstrom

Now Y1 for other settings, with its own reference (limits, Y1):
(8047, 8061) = 8056.70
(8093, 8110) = 8099.48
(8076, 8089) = 8082.71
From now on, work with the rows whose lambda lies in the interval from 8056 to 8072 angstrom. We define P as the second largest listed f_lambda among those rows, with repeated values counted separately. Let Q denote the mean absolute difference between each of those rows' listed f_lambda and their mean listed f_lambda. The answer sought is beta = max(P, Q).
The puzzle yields 8.6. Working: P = 8.622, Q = 0.27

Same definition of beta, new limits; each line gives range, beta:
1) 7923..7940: 8.1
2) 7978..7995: 8.5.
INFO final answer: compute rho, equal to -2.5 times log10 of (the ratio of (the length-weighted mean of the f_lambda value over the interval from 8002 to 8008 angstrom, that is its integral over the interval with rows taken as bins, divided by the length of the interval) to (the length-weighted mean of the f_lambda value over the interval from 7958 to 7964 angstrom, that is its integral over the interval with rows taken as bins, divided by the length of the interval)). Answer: -0.02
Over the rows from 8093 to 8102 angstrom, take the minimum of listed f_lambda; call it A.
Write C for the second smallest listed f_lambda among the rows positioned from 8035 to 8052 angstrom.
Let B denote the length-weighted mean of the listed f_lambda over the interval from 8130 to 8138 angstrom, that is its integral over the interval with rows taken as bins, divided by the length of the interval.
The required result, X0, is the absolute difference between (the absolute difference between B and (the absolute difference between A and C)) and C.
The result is 0.12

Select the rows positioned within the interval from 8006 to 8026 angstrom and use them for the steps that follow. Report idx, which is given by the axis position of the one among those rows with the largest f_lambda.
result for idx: 8008.61 angstrom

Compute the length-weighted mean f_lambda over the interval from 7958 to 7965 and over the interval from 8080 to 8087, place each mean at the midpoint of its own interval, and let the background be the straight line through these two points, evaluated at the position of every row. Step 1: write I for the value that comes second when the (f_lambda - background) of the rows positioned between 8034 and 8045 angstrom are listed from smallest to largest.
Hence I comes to -0.02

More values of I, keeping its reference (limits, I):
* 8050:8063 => -0.10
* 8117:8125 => -0.10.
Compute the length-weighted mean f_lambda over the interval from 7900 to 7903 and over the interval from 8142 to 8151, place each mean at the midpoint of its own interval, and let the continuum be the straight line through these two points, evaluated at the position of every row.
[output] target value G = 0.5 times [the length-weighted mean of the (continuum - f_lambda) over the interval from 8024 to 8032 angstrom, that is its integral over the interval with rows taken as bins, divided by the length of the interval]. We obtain 0.226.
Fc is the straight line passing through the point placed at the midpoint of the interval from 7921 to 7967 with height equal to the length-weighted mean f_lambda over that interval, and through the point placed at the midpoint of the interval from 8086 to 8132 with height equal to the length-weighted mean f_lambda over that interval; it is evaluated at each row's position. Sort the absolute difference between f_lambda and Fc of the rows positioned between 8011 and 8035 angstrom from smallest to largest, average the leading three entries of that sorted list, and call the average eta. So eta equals 0.023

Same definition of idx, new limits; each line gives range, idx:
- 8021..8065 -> 8032.62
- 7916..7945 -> 7927.88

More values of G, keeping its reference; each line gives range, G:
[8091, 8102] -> 0.062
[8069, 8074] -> -0.027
